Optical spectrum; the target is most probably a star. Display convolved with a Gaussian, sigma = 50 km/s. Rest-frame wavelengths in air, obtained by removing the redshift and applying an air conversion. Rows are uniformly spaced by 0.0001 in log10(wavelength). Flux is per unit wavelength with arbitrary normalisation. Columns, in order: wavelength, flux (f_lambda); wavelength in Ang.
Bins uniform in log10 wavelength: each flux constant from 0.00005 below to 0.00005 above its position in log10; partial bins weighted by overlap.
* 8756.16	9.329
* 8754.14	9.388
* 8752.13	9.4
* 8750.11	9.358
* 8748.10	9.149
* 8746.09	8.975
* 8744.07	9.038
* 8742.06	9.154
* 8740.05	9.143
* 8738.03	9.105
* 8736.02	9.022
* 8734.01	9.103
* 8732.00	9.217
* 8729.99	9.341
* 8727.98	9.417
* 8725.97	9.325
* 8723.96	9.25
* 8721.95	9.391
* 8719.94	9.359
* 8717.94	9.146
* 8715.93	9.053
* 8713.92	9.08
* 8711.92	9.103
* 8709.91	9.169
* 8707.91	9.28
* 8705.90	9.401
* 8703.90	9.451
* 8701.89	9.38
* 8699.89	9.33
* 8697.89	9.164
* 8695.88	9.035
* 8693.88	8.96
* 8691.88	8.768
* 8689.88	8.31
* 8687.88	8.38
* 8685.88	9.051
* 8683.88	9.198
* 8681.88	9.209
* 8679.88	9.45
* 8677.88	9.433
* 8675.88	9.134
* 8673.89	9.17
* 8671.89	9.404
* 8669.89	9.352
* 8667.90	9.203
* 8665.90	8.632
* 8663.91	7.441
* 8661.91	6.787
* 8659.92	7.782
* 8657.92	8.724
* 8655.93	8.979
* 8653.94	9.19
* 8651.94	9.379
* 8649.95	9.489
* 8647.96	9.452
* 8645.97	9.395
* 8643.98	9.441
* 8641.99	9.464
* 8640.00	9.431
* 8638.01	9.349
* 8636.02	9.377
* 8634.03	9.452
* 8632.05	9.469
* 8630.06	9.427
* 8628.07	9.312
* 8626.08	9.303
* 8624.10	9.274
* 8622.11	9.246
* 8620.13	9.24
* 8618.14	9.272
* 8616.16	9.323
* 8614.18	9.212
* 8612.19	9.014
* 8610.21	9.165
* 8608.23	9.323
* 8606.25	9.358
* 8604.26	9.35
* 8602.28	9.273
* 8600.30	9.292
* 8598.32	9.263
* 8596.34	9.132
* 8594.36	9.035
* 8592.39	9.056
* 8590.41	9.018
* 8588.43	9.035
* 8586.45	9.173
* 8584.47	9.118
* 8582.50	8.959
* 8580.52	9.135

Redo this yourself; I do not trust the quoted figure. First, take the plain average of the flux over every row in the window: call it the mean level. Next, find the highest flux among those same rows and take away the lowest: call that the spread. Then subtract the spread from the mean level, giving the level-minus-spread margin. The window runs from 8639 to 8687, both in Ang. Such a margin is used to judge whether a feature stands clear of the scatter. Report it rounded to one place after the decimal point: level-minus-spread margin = 6.3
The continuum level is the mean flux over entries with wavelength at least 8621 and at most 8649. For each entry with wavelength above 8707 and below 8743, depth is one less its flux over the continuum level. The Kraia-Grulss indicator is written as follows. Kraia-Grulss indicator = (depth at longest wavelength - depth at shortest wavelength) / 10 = 0.0013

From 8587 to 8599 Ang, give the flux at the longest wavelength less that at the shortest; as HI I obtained 0.2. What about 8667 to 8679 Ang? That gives 0.2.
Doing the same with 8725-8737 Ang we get -0.3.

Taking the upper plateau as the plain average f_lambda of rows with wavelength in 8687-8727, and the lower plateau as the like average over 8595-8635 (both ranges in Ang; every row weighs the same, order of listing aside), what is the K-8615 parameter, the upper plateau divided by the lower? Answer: 0.982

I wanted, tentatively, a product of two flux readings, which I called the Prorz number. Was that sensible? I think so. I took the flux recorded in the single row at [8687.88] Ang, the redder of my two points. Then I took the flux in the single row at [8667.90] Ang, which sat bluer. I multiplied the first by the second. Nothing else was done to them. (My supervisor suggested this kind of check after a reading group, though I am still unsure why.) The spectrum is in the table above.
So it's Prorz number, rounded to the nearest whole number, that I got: 77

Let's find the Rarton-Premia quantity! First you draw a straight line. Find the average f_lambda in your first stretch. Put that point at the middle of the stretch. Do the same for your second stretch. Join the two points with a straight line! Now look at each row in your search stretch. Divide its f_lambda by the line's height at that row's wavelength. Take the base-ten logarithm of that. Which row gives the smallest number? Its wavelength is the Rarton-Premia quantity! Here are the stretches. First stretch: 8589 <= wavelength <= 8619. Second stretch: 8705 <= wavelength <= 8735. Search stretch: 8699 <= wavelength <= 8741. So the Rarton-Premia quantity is 8736.02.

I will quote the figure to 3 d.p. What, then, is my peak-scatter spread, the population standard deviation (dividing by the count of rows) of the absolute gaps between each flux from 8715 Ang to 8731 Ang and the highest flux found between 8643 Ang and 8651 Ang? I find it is 0.119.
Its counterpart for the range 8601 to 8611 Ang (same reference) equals 0.071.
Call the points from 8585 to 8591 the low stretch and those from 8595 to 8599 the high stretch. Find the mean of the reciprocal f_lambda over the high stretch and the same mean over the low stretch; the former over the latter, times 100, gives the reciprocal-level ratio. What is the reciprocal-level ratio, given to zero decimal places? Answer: 99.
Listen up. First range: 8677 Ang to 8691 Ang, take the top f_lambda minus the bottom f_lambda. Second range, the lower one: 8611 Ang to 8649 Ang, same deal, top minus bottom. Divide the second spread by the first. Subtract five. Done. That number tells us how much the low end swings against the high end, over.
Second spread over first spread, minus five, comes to -4.6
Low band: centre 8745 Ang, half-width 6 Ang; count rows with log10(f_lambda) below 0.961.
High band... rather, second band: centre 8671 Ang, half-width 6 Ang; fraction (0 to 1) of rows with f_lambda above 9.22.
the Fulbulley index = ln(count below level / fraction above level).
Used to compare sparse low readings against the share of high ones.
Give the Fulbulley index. 1.8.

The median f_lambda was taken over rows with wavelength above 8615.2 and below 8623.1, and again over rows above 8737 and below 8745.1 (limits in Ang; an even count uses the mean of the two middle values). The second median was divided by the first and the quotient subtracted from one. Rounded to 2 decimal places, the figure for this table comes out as 0.01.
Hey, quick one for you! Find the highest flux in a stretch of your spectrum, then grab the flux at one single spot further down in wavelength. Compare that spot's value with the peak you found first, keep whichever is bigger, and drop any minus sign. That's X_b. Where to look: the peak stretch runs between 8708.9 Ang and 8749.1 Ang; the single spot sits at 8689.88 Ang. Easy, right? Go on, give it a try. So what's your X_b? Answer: 9.42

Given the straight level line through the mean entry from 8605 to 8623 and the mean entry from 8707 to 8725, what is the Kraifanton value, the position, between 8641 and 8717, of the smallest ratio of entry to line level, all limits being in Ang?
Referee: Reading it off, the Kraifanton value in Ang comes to 8661.91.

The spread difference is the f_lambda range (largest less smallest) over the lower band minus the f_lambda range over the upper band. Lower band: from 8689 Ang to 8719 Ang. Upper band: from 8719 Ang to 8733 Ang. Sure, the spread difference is 0.9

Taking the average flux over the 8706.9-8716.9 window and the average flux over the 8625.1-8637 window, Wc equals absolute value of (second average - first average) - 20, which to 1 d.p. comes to -19.7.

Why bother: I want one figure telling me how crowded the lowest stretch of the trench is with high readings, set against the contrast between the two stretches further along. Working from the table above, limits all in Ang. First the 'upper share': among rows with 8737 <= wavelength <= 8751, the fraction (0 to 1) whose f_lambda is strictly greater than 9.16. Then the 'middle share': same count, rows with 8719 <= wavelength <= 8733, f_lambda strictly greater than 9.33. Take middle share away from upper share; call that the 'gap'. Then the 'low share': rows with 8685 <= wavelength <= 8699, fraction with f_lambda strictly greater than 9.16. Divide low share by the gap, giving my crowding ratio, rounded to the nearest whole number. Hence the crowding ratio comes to 0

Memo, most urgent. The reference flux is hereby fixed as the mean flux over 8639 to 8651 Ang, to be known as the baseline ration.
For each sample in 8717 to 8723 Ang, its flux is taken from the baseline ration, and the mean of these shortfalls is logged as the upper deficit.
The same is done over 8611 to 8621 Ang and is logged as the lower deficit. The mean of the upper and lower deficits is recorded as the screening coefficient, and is 0.19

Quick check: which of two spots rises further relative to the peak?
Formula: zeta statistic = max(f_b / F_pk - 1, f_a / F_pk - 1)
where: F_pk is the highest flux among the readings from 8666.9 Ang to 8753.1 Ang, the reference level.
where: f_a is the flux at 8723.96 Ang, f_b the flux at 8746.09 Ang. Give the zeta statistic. -0.021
